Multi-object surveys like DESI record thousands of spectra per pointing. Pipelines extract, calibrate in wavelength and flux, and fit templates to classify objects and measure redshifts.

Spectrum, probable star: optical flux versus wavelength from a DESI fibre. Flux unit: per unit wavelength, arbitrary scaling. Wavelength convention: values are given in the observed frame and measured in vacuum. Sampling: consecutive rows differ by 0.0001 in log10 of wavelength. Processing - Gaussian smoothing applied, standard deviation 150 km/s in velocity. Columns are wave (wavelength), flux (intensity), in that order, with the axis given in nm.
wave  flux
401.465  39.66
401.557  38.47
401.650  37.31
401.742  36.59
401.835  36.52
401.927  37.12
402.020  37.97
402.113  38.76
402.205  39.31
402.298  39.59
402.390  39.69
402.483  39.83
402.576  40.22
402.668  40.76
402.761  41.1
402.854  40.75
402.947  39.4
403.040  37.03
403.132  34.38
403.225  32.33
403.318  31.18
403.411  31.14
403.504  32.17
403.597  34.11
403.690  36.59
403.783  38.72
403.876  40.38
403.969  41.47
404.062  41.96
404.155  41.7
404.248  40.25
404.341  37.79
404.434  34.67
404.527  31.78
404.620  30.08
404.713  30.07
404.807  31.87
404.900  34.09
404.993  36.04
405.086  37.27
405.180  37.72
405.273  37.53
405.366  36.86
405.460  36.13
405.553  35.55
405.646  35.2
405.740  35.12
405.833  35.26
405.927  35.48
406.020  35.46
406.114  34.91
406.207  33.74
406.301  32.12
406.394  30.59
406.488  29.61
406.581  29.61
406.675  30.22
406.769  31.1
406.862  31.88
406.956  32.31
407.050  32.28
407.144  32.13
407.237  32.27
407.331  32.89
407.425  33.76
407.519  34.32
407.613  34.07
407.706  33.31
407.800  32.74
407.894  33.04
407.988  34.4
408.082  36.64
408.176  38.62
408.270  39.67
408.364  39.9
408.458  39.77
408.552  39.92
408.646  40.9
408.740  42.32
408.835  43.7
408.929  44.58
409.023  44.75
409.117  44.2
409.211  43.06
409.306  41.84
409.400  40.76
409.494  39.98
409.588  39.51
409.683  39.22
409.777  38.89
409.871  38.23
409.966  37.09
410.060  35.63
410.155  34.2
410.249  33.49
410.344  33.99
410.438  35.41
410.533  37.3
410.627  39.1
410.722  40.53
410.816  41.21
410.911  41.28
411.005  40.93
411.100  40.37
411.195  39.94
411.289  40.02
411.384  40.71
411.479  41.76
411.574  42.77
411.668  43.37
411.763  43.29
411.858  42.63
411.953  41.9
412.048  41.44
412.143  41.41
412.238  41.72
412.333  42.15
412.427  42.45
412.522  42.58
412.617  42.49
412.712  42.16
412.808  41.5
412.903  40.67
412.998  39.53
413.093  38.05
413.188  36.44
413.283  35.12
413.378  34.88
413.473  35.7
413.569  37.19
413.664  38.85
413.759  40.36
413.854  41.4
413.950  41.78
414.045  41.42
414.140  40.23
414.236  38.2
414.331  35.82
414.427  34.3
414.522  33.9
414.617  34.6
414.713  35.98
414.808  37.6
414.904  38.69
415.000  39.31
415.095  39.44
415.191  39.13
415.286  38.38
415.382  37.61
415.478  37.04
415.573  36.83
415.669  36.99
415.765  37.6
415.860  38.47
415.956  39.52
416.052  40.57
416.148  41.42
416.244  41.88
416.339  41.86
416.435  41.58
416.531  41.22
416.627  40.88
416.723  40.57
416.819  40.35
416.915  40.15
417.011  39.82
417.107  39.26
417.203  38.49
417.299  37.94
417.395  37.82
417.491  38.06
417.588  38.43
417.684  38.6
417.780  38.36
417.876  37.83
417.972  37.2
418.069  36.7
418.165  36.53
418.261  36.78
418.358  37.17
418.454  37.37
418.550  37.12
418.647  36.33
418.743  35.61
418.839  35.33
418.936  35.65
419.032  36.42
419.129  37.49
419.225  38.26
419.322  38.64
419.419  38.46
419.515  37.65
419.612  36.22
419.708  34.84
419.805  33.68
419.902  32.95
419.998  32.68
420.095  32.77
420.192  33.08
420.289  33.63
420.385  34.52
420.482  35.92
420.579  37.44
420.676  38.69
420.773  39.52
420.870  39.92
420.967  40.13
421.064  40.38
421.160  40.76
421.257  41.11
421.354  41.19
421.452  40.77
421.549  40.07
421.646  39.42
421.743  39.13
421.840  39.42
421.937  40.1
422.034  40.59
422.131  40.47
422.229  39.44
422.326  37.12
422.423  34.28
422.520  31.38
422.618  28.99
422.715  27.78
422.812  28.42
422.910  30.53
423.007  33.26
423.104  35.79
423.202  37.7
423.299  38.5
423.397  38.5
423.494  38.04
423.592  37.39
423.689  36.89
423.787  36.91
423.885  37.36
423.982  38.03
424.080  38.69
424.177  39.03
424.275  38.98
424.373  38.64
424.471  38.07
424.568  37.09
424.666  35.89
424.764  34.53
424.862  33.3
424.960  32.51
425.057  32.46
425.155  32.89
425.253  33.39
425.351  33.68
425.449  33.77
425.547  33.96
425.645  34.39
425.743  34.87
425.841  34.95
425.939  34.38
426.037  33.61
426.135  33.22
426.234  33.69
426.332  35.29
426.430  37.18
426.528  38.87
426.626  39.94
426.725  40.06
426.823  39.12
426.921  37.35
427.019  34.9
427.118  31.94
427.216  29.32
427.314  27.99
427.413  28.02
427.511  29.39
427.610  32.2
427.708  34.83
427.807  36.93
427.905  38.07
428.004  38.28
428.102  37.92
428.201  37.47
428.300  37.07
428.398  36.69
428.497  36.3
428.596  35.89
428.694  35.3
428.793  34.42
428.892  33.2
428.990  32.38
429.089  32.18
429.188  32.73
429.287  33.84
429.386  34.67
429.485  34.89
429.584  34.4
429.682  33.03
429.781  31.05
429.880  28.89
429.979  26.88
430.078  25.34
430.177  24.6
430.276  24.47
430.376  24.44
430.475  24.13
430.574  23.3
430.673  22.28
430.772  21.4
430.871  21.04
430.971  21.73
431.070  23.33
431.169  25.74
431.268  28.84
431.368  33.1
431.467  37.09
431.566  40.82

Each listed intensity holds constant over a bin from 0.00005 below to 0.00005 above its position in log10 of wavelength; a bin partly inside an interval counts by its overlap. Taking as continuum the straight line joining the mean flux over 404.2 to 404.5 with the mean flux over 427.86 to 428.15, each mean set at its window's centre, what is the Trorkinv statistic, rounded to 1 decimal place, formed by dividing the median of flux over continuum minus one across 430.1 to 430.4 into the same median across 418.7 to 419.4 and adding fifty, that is 50.1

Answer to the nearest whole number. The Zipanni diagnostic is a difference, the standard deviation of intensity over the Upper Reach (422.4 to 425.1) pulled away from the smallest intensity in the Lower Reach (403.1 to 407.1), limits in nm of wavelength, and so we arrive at 26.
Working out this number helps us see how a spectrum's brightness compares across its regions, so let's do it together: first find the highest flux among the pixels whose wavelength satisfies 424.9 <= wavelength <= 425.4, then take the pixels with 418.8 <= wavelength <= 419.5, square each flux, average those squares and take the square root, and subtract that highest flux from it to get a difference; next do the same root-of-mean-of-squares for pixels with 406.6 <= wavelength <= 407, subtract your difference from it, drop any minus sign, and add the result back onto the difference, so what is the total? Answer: 31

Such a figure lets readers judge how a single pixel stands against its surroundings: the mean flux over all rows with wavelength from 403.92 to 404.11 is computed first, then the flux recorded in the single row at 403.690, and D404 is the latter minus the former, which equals -5.1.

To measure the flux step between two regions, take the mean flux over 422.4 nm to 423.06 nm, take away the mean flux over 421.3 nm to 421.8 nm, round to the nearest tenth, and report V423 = -9.5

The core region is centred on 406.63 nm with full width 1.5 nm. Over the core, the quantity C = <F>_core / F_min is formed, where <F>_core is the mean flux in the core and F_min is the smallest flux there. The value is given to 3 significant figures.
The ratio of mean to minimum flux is 1.09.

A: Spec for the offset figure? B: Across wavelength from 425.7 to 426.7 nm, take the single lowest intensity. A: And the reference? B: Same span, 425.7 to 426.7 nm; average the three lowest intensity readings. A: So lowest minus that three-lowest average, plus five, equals 4.71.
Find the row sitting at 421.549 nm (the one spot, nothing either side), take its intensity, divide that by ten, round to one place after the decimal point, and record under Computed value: 4.0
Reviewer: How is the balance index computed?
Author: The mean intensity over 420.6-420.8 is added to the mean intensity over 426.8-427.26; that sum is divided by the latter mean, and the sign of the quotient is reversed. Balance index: -2.13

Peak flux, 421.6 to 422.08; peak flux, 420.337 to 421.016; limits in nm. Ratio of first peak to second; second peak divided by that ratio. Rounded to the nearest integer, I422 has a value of 40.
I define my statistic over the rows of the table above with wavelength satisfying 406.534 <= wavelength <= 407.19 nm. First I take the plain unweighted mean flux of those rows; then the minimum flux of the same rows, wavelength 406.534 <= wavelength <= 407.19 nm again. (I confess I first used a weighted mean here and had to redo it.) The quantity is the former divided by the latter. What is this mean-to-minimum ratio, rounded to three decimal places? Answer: 1.059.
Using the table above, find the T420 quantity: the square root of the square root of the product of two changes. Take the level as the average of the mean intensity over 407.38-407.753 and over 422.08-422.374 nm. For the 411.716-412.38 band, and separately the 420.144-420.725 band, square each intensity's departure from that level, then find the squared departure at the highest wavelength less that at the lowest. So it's 3.1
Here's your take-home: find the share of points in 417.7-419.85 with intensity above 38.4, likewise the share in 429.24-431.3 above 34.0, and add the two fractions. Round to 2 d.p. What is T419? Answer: 0.23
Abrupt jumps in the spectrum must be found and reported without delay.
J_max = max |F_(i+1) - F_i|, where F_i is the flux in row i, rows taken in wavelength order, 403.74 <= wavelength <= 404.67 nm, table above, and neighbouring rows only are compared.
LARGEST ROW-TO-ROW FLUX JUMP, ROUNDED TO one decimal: 3.1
